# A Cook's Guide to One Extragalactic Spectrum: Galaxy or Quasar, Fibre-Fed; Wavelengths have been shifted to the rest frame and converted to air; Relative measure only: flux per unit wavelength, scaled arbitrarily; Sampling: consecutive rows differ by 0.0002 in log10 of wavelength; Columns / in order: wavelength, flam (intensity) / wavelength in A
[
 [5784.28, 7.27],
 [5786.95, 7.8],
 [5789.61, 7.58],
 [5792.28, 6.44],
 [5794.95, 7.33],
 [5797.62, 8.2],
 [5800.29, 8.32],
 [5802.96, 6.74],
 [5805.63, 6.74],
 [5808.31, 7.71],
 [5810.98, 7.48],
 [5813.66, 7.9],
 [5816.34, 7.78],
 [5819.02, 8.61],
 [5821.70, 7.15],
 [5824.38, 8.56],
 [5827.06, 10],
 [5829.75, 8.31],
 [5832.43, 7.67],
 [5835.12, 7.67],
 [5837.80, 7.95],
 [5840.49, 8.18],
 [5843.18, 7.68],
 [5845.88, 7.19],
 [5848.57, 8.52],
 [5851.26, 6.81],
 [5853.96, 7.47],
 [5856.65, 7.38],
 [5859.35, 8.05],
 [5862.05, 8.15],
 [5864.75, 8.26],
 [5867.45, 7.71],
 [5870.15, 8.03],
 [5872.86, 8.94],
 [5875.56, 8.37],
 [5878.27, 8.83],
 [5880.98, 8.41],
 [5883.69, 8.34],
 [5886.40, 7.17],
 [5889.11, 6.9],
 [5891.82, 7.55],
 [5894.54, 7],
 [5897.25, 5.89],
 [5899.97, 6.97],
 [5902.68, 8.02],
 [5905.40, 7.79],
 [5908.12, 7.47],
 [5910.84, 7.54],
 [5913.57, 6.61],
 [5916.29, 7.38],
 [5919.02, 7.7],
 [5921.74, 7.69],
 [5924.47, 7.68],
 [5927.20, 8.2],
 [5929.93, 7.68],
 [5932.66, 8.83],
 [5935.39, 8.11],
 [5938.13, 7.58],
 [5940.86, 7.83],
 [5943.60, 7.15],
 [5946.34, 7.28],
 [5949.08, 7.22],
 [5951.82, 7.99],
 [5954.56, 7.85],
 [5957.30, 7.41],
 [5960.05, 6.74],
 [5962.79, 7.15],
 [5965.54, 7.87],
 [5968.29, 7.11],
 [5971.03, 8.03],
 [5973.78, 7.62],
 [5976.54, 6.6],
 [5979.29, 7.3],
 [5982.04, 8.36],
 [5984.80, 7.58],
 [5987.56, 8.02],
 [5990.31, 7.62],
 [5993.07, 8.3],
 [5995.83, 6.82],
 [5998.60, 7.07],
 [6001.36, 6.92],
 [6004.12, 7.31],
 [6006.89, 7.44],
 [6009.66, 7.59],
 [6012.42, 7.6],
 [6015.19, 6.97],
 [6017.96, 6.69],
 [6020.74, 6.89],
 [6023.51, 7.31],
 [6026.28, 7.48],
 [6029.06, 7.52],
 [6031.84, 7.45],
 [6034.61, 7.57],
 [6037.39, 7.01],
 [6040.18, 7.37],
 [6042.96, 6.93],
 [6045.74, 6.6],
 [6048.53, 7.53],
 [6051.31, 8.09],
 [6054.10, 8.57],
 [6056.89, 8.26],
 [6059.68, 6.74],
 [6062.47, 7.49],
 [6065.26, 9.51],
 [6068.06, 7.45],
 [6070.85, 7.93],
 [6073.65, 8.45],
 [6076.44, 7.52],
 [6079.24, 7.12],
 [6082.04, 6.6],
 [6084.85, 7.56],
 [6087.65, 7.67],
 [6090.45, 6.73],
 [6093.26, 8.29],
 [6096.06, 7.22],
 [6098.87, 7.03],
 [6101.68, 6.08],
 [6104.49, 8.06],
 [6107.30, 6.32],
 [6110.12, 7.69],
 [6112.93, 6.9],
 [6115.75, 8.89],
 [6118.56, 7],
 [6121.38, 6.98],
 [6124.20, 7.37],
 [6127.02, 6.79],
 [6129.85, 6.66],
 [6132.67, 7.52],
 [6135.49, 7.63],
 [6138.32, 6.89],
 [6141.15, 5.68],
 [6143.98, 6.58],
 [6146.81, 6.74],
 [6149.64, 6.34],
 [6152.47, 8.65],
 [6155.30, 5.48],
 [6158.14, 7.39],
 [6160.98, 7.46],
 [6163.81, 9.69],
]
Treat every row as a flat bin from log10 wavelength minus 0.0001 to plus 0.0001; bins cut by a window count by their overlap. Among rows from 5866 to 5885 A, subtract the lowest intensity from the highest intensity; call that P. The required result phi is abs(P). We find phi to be 1.2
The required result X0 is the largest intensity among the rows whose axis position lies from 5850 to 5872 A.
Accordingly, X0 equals 8.26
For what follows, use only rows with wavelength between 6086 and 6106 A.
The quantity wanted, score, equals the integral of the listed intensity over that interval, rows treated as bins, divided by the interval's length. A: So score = 7.30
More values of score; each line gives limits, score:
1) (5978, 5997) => 7.73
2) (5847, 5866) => 7.80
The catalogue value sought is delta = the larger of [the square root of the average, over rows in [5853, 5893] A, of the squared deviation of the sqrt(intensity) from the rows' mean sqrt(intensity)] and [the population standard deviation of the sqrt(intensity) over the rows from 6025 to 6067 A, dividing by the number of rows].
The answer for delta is 0.129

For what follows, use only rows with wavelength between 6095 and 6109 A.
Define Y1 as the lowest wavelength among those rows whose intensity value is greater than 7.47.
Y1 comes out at 6104.49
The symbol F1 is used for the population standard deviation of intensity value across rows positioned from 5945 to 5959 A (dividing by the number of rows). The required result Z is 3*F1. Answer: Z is 0.93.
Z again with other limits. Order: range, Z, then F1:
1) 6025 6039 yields 0.61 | 0.20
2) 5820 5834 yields 2.90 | 0.97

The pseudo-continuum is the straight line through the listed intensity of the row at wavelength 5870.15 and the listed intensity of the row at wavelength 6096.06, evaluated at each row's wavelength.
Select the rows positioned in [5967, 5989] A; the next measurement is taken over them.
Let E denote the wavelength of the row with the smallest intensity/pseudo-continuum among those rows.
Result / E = 5976.54 A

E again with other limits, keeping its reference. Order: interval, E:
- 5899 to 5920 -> 5913.57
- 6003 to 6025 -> 6017.96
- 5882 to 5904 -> 5897.25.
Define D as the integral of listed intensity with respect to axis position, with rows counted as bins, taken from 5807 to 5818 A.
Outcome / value 85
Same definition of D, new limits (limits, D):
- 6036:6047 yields 77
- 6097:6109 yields 83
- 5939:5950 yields 81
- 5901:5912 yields 85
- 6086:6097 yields 82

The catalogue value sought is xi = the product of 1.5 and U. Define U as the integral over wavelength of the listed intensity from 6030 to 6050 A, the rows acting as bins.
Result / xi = 217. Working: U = 144.4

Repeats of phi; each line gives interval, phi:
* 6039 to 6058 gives 2.0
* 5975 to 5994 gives 1.8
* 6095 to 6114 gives 2.0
